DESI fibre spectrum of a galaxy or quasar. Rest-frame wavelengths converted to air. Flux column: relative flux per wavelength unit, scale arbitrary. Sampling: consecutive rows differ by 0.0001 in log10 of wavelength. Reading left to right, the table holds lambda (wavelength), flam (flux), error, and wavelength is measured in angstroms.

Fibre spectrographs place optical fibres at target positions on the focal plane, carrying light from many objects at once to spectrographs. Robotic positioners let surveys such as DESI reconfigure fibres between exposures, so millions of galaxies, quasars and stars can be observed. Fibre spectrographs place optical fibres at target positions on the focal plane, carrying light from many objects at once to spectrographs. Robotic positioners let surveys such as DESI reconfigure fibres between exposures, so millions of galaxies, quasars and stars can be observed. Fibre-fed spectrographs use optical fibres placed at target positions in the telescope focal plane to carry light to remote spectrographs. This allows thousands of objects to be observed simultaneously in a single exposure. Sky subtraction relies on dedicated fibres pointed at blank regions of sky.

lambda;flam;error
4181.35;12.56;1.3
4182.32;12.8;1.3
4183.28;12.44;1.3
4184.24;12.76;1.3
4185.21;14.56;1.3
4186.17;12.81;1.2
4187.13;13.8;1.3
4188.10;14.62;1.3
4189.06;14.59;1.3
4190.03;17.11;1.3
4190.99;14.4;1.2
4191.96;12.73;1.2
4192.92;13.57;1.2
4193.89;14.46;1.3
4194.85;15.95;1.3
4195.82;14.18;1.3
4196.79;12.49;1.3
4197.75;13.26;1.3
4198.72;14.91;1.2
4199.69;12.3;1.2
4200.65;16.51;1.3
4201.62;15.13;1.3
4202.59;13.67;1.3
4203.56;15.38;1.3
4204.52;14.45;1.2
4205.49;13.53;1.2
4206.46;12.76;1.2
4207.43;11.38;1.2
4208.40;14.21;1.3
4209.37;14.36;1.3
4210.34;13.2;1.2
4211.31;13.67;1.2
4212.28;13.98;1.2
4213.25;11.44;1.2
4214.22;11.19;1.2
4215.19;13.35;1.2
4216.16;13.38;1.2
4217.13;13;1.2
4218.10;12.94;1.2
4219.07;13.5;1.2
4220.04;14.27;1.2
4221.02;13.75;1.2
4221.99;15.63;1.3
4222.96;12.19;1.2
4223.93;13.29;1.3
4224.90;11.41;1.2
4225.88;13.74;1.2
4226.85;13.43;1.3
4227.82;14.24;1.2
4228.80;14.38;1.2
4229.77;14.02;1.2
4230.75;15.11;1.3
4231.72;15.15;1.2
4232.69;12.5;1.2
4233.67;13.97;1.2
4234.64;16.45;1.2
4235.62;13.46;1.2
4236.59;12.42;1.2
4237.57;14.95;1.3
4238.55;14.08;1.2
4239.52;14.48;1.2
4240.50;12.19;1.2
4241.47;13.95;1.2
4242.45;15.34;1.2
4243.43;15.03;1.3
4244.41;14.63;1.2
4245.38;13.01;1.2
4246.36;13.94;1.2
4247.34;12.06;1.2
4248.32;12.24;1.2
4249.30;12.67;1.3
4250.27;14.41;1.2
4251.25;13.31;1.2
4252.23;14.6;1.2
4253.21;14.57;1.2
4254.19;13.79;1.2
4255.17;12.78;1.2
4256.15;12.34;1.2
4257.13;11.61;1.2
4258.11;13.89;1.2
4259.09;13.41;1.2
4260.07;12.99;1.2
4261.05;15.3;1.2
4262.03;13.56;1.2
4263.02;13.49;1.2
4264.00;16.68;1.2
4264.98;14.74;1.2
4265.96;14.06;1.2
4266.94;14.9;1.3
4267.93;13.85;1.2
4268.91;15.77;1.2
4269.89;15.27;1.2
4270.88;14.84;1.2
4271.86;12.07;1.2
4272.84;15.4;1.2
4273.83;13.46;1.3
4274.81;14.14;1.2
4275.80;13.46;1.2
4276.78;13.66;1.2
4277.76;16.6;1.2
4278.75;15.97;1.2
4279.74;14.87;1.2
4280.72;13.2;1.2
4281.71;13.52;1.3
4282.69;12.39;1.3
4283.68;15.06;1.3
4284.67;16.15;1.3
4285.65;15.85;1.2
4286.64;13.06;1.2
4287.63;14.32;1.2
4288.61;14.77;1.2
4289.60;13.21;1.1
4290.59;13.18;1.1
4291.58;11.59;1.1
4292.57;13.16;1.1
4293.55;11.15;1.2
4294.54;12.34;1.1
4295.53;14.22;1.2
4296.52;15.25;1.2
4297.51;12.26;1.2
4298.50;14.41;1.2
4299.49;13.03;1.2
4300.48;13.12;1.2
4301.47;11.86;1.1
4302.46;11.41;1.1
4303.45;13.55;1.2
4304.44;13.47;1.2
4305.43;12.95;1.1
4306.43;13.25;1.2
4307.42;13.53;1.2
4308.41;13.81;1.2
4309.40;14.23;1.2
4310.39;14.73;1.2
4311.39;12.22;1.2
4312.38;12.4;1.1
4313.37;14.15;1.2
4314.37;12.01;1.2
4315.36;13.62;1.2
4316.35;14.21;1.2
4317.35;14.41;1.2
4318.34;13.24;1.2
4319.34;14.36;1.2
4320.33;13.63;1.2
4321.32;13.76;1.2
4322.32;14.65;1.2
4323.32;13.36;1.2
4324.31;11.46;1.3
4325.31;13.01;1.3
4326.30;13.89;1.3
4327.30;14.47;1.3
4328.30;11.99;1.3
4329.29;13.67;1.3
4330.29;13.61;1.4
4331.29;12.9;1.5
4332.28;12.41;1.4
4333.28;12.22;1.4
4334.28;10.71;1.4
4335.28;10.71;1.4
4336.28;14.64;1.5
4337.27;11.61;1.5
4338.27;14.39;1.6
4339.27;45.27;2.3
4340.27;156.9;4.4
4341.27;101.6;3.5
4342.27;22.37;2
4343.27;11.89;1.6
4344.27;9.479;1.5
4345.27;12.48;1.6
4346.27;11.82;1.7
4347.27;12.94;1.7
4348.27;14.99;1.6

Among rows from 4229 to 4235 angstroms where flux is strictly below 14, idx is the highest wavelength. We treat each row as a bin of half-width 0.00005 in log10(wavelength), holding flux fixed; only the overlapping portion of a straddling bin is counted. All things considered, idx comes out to 4233.67 angstroms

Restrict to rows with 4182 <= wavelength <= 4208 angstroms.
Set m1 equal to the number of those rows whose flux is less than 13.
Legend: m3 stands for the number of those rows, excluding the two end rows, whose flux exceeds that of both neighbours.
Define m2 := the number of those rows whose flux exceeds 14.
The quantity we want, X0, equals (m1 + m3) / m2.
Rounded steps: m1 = 9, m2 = 13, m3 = 7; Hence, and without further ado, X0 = 1.2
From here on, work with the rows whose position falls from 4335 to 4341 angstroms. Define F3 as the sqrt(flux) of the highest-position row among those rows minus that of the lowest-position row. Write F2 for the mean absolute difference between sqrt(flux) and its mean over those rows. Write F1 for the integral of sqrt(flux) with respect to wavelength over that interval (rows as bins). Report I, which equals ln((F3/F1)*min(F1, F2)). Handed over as -0.3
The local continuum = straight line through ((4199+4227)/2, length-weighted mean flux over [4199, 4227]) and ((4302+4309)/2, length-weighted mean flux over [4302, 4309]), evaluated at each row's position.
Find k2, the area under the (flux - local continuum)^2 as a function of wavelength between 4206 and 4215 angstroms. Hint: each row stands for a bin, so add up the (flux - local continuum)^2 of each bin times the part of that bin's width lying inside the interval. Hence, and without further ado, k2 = 15.7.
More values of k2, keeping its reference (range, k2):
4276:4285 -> 32.0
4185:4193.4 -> 16.7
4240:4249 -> 13.1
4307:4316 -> 8.3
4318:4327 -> 8.4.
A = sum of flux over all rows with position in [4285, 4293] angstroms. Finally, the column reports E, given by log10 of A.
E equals 2.04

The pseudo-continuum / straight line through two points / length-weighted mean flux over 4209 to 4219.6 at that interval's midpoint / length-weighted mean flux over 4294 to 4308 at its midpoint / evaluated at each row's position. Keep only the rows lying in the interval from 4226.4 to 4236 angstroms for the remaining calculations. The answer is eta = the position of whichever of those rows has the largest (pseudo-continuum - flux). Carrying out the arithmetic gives 4232.69 angstroms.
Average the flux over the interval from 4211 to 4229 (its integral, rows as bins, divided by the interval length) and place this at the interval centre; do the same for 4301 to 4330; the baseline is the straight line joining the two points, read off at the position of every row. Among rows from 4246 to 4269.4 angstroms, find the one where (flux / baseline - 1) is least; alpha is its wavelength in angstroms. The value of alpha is 4257.13 angstroms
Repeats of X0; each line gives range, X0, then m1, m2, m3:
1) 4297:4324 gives 1.9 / 7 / 8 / 8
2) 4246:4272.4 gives 1.4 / 8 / 11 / 7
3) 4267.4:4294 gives 0.9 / 4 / 13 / 8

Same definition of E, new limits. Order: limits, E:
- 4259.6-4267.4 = 2.06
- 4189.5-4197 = 2.06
